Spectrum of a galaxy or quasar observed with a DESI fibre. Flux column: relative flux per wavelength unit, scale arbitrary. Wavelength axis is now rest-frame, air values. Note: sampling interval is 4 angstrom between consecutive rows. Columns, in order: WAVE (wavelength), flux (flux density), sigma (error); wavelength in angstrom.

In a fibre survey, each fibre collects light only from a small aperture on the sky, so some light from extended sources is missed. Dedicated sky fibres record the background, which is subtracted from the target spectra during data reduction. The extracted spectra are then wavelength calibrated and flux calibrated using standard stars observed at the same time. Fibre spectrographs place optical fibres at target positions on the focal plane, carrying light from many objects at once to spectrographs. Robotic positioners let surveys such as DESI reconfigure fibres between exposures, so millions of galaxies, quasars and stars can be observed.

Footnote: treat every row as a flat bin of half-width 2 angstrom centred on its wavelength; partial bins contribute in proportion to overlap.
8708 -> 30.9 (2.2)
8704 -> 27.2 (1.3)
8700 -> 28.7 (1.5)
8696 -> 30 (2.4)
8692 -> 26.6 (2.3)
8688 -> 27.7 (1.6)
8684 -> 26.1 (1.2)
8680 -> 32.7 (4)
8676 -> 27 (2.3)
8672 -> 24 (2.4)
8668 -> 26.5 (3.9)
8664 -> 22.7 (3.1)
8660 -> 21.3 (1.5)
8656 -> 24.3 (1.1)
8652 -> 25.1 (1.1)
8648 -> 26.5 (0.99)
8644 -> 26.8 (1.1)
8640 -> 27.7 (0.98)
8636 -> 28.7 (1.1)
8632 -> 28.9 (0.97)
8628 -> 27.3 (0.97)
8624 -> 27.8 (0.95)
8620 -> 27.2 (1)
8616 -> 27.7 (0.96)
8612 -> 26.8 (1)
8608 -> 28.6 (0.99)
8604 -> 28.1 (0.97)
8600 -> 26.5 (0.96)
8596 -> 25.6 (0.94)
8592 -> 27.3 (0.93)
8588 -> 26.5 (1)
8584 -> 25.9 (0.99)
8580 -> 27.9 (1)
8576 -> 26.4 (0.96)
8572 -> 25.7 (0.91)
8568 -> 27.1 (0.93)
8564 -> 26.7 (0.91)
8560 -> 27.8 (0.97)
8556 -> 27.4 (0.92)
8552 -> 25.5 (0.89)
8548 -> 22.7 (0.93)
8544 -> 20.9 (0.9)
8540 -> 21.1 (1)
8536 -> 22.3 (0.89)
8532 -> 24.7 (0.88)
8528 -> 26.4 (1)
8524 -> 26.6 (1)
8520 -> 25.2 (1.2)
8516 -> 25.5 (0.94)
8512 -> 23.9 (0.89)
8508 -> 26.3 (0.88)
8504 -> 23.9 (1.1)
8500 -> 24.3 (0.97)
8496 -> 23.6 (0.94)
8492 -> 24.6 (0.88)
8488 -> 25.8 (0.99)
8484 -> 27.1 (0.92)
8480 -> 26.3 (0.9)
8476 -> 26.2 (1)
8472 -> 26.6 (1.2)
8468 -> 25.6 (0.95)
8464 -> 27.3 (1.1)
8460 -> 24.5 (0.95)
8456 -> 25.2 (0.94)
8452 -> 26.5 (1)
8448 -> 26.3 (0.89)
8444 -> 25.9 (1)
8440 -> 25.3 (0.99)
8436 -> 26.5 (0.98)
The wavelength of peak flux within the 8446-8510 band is 8464 angstrom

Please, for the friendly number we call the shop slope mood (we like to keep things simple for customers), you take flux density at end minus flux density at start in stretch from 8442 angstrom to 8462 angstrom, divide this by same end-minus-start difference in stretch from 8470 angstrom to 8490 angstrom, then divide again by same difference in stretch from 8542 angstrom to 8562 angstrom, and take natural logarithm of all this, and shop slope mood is -1.4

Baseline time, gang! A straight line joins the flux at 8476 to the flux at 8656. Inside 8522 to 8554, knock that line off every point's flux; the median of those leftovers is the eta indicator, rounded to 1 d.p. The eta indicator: -1.8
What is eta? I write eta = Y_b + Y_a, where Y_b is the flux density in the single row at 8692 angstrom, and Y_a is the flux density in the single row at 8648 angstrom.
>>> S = 53.1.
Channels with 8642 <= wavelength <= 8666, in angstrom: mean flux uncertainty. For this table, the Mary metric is 1.48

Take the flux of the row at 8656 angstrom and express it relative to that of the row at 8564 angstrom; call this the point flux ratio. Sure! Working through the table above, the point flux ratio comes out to 0.91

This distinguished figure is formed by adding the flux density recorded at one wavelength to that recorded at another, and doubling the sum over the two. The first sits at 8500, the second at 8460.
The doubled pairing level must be 98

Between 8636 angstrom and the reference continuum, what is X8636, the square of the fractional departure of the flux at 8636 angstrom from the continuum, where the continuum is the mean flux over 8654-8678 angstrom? 0.033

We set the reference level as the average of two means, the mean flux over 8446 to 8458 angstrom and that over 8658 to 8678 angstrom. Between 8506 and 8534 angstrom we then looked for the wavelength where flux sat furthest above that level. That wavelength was 8524 angstrom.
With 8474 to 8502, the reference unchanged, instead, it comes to 8484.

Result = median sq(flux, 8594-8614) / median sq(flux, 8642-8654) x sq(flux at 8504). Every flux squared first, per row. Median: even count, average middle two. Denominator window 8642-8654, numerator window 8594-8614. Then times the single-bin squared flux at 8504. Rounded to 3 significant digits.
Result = 584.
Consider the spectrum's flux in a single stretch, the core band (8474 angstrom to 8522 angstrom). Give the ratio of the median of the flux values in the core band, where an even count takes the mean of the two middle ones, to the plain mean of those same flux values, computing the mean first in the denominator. 1.00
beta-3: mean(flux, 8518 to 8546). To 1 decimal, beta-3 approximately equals 23.9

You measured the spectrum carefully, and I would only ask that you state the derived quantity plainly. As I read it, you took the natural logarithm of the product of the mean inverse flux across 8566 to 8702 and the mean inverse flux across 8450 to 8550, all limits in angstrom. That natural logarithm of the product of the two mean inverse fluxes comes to -6.50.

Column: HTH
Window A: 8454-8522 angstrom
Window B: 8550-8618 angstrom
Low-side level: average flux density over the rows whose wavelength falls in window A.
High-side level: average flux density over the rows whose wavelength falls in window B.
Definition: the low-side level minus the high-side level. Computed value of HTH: -1.5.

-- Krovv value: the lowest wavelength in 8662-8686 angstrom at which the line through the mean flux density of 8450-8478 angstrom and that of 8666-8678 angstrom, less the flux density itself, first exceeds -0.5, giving 8664 angstrom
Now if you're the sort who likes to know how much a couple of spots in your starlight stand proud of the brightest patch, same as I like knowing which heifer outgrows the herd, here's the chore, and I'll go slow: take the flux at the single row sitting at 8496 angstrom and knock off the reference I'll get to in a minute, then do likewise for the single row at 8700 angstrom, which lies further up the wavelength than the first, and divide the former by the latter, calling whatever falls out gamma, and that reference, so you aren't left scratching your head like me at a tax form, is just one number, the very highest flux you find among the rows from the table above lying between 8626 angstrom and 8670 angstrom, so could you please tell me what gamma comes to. 26.5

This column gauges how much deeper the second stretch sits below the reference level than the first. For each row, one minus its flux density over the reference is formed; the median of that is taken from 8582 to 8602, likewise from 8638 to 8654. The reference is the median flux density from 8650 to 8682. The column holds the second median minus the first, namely -0.01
